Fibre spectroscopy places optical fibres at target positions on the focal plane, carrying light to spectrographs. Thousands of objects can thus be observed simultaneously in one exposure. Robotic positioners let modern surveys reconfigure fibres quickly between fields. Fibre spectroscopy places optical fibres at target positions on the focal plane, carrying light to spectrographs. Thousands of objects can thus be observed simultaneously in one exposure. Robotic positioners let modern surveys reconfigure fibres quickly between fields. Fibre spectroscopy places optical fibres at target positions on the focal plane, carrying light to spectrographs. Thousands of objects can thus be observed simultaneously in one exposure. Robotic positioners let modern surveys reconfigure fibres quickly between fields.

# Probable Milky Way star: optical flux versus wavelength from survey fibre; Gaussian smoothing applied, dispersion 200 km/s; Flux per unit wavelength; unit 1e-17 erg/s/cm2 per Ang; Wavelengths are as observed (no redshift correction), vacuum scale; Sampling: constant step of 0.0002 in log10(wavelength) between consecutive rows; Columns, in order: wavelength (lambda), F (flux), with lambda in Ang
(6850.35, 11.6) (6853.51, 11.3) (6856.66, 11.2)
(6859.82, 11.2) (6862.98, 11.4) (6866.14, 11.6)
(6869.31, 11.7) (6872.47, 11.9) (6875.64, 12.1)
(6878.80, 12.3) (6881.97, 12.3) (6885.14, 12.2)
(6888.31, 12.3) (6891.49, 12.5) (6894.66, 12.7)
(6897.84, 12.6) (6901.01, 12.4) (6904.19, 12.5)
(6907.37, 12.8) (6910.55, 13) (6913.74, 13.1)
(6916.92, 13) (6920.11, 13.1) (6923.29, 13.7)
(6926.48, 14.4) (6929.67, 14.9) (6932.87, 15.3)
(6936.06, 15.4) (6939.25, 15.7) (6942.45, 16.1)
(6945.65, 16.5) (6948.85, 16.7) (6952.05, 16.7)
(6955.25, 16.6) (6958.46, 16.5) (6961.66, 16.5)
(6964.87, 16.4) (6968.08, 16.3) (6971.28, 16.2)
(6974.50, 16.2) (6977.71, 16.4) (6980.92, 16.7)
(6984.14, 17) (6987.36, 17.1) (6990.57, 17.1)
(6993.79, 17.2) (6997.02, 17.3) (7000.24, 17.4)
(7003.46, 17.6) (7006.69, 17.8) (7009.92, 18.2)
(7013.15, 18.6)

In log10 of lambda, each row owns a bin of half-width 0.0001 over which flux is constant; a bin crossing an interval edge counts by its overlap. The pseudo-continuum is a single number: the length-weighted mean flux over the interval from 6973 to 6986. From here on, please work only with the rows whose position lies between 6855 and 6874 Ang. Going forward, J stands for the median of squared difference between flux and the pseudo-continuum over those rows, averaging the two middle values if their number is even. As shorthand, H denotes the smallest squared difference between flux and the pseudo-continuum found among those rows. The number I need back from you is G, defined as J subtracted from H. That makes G -3.9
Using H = 22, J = 26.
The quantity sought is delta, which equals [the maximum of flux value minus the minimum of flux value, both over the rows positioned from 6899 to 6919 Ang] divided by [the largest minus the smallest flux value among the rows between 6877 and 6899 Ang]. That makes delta 1.4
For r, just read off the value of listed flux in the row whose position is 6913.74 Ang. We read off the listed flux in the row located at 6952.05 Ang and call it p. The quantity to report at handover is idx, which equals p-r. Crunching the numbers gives 4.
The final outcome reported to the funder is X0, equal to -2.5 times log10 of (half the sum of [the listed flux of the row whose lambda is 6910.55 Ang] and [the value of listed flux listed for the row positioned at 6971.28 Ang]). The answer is -2.91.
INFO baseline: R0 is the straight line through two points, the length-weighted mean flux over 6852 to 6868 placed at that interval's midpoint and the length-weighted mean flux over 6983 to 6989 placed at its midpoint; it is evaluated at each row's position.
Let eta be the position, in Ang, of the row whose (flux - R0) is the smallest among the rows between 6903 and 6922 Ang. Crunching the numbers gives 6920.11 Ang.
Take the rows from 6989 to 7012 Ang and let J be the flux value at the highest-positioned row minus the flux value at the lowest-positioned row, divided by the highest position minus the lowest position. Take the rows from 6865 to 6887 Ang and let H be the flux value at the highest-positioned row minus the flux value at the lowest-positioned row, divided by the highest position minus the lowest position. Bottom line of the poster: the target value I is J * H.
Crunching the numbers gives 0.0018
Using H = 0.032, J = 0.057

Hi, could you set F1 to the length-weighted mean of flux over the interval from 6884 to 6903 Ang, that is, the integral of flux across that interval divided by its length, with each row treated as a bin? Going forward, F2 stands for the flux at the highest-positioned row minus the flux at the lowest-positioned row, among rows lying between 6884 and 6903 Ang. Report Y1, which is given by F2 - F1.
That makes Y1 -12.3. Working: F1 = 12.5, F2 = 0.2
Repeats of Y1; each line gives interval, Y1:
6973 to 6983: -16.0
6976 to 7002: -16.0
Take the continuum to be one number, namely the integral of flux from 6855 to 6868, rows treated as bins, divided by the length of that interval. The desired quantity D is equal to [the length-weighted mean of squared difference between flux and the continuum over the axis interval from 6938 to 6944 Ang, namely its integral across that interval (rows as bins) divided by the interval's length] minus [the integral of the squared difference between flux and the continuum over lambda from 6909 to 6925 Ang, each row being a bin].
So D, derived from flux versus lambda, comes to -34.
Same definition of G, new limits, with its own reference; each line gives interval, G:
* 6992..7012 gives -0.5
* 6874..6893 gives -1.7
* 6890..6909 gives -2.0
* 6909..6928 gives -7.4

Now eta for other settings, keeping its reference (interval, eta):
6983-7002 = 7000.24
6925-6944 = 6926.48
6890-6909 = 6904.19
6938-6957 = 6939.25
